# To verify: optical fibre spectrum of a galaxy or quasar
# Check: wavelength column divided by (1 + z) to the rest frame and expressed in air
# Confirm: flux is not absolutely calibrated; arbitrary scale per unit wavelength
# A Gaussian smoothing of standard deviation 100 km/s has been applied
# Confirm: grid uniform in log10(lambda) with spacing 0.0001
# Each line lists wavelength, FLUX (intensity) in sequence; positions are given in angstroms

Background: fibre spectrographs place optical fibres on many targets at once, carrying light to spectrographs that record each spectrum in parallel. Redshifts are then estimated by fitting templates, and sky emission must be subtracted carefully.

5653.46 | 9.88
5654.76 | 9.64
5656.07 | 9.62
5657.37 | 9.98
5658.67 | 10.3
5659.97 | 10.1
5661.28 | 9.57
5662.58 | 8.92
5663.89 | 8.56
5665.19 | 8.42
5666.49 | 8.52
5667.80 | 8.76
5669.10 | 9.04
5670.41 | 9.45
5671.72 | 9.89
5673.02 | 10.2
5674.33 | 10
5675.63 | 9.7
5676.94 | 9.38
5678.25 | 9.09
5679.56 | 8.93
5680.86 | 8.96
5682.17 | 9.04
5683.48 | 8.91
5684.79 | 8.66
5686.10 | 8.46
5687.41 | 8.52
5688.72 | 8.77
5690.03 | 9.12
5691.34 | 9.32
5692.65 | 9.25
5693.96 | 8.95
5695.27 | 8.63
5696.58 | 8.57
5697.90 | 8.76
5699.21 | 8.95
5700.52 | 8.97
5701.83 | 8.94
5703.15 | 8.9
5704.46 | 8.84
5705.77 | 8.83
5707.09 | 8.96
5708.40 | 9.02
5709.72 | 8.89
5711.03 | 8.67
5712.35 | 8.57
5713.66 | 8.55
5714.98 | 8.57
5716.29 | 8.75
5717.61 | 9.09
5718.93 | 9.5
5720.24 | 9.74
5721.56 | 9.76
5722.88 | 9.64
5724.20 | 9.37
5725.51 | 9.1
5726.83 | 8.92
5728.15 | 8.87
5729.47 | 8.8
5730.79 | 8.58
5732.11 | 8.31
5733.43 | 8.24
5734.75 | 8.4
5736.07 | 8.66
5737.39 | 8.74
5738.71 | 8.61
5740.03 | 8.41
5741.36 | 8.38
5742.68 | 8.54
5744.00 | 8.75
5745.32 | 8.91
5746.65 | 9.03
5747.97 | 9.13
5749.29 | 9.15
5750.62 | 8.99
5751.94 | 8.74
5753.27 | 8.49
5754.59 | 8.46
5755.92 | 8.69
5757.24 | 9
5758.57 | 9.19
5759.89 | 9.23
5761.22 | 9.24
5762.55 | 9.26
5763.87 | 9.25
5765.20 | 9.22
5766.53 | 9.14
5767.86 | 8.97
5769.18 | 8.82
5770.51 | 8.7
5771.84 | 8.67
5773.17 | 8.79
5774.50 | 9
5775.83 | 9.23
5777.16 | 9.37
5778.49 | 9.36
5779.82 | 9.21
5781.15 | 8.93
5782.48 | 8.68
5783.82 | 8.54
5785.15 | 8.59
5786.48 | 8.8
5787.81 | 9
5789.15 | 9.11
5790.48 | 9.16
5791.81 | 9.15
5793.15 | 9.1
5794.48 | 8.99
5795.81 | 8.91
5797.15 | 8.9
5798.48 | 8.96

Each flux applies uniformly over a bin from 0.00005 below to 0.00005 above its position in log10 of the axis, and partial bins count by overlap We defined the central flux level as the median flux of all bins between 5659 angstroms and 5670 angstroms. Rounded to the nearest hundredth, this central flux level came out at 8.84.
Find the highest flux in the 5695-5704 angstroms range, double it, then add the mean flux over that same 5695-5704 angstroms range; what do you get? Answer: 26.8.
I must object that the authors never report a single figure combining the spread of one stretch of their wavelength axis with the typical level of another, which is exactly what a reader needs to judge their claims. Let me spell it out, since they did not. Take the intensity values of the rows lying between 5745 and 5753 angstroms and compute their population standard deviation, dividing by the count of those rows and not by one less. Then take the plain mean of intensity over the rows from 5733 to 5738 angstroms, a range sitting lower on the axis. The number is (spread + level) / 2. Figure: 4.3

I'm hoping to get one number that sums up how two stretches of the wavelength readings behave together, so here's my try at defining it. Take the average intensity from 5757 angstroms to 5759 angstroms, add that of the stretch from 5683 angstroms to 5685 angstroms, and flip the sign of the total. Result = -17.9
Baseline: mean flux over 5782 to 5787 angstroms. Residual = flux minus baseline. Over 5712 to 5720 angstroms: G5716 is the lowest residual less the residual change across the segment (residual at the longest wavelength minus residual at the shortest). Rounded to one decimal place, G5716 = -1.0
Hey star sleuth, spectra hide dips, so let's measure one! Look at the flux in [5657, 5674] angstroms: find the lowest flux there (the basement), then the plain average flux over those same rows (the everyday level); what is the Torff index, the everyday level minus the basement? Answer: 0.9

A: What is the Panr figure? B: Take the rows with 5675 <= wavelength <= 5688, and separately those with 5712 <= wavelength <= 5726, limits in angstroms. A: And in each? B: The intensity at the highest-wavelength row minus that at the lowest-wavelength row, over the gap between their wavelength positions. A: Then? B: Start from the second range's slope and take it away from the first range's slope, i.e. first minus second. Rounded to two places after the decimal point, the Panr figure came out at -0.14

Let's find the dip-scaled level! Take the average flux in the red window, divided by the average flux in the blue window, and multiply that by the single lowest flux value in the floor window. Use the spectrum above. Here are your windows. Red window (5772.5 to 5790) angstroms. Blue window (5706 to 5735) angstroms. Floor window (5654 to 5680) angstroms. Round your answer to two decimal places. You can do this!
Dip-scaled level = 8.46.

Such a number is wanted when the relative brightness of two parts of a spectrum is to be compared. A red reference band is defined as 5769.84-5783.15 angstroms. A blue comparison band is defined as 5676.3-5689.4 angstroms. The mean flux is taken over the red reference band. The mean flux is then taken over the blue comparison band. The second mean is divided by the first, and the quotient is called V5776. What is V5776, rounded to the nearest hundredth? 0.99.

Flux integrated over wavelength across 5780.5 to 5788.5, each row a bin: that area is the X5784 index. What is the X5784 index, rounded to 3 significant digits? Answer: 70.0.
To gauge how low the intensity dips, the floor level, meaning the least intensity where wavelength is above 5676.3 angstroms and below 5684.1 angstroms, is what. 8.91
